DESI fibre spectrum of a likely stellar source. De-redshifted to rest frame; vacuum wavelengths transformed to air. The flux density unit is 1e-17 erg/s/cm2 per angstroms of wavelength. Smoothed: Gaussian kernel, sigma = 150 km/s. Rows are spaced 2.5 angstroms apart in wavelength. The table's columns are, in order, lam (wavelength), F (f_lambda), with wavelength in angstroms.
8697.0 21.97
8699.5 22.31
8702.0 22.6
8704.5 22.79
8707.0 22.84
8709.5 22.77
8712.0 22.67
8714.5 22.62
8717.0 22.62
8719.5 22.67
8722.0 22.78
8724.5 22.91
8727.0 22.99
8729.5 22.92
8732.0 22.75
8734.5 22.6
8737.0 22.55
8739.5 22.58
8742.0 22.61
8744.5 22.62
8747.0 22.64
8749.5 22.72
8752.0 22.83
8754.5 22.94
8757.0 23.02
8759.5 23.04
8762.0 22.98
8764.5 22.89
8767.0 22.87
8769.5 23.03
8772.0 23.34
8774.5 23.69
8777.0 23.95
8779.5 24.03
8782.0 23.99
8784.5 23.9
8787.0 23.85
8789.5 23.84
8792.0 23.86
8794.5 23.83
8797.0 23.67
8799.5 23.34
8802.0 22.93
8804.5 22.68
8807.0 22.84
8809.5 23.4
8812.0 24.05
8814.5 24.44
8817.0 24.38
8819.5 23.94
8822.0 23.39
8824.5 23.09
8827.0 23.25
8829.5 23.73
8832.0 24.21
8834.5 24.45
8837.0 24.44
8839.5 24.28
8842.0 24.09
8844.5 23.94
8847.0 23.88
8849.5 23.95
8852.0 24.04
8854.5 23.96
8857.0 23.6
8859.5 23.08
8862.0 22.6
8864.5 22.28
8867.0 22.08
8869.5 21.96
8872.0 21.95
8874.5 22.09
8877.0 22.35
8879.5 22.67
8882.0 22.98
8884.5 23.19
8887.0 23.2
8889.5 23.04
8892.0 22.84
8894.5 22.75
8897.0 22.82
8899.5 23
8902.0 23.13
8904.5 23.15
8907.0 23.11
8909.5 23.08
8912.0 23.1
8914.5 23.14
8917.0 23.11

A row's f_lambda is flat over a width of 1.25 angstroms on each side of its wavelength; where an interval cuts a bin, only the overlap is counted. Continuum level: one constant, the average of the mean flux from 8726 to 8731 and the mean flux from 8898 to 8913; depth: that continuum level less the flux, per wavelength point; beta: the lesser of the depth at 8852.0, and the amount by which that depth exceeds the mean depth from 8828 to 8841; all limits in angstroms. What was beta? -1.02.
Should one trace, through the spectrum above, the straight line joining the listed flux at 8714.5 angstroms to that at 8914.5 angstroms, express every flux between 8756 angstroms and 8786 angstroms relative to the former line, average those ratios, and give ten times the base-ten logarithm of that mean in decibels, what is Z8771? 0.12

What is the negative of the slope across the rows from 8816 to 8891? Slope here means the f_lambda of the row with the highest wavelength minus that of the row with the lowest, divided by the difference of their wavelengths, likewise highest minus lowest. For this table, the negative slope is 0.02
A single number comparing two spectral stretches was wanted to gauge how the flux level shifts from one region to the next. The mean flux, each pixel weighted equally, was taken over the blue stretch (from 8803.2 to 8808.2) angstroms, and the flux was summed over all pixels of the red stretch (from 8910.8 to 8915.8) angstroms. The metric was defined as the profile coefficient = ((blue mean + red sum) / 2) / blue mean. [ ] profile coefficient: 1.52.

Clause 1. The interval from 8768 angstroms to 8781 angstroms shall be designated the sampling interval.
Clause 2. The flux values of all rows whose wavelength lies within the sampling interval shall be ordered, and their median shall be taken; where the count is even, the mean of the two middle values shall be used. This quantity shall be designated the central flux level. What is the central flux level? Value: 23.7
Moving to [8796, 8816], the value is 23.4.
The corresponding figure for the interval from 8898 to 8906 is 23.1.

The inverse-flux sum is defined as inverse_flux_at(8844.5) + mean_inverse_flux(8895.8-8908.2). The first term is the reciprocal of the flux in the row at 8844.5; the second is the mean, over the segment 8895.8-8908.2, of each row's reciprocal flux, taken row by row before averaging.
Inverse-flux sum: 0.0852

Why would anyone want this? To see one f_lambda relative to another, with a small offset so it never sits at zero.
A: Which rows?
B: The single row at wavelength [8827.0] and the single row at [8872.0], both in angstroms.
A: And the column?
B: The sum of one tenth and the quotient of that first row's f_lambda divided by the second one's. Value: 1.16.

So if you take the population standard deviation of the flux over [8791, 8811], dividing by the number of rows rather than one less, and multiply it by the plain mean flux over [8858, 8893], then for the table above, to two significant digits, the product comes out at 9.7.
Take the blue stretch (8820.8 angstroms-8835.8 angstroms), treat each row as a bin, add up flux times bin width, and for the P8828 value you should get 355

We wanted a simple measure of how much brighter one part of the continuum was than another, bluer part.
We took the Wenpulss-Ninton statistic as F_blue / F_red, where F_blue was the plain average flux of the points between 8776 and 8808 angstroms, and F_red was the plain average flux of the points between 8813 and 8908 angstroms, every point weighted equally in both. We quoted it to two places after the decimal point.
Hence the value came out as 1.01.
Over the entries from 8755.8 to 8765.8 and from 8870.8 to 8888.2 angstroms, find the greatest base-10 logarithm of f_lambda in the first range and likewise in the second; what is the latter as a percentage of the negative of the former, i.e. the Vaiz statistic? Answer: -100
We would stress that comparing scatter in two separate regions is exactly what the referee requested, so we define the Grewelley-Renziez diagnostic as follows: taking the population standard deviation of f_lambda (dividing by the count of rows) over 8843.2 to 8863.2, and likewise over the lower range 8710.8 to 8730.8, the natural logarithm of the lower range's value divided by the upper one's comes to -1.3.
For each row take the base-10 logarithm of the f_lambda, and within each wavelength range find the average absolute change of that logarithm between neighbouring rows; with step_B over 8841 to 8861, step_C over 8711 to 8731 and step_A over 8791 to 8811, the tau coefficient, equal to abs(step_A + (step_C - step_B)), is 0.0029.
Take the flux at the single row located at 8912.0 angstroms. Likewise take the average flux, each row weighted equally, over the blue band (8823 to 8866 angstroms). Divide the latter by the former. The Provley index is 1.03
